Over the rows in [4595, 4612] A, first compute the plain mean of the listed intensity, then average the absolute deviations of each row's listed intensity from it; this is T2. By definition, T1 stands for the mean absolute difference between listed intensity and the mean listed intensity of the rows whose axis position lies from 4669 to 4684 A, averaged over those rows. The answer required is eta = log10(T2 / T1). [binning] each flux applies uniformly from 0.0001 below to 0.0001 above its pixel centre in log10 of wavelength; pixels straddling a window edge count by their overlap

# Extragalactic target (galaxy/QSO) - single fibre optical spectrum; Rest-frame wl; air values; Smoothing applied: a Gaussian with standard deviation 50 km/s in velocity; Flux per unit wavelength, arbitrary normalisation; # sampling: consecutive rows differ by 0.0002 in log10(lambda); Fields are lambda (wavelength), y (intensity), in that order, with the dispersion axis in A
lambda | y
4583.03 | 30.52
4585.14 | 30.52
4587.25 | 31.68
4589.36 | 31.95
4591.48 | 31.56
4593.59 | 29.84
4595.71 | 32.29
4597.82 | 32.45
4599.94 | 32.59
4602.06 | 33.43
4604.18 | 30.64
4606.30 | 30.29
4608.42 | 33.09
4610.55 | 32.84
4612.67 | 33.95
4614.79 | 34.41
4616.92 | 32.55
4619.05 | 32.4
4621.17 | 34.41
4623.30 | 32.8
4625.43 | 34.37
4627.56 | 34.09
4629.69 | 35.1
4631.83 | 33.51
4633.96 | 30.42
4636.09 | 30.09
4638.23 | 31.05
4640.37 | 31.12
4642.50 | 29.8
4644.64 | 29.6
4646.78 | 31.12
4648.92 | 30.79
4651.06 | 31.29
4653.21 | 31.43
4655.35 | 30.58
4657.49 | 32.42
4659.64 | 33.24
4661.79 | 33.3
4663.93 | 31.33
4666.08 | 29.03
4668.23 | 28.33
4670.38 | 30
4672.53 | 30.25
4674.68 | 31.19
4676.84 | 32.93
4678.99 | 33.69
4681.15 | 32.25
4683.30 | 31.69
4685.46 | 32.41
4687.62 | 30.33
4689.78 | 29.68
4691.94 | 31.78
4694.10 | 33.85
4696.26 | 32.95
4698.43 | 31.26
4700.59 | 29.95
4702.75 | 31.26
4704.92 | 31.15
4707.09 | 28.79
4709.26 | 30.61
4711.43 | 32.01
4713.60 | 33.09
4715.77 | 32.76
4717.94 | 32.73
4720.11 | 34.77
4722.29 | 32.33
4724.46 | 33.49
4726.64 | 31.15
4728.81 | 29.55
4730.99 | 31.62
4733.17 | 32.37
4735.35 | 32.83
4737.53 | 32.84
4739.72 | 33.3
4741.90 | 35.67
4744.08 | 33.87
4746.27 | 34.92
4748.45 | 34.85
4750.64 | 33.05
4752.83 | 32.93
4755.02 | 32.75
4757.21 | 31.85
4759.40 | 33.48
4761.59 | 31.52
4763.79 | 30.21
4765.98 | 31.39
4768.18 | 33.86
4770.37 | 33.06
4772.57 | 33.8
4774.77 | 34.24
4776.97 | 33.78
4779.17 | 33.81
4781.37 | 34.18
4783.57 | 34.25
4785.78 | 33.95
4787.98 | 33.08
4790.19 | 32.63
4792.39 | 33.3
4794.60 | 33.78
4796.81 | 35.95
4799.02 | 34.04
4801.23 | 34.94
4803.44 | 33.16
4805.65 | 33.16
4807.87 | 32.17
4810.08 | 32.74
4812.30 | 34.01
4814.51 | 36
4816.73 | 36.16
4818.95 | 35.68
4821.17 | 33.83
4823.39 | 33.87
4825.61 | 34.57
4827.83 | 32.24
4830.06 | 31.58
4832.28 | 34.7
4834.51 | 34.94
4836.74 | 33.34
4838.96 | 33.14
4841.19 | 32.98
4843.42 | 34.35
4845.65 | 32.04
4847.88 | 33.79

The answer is -0.09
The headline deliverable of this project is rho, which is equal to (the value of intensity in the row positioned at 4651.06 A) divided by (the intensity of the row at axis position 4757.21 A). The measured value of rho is 0.98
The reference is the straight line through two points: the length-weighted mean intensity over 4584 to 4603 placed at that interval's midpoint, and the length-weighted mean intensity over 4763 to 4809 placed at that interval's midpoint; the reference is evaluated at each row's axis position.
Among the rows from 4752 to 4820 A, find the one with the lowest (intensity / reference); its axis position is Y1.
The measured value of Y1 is 4763.79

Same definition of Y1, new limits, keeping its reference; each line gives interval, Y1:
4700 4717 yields 4707.09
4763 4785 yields 4763.79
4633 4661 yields 4644.64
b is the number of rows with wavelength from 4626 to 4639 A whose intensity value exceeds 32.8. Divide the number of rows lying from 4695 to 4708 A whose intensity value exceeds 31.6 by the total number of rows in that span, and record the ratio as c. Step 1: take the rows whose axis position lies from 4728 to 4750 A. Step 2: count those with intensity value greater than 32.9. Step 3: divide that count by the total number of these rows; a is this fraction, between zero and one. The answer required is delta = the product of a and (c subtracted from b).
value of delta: 1.4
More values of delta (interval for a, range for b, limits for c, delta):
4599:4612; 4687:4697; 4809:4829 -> 0.3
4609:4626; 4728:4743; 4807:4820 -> 1.5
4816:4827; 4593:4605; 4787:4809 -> 0.0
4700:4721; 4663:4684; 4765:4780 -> 0.2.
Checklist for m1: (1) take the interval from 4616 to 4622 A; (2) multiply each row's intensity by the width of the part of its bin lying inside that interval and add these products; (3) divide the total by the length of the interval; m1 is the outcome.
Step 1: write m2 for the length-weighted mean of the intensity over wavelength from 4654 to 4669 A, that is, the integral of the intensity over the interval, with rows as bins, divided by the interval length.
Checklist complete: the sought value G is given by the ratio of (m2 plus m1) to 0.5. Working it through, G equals 129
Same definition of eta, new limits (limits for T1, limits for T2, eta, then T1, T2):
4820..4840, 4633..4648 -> -0.21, 0.89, 0.55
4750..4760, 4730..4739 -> 0.01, 0.41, 0.42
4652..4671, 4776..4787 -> -0.90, 1.41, 0.18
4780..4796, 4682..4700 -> 0.30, 0.51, 1.00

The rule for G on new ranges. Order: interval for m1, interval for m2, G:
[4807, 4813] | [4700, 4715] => 128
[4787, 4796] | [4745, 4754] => 134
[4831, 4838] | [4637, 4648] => 130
